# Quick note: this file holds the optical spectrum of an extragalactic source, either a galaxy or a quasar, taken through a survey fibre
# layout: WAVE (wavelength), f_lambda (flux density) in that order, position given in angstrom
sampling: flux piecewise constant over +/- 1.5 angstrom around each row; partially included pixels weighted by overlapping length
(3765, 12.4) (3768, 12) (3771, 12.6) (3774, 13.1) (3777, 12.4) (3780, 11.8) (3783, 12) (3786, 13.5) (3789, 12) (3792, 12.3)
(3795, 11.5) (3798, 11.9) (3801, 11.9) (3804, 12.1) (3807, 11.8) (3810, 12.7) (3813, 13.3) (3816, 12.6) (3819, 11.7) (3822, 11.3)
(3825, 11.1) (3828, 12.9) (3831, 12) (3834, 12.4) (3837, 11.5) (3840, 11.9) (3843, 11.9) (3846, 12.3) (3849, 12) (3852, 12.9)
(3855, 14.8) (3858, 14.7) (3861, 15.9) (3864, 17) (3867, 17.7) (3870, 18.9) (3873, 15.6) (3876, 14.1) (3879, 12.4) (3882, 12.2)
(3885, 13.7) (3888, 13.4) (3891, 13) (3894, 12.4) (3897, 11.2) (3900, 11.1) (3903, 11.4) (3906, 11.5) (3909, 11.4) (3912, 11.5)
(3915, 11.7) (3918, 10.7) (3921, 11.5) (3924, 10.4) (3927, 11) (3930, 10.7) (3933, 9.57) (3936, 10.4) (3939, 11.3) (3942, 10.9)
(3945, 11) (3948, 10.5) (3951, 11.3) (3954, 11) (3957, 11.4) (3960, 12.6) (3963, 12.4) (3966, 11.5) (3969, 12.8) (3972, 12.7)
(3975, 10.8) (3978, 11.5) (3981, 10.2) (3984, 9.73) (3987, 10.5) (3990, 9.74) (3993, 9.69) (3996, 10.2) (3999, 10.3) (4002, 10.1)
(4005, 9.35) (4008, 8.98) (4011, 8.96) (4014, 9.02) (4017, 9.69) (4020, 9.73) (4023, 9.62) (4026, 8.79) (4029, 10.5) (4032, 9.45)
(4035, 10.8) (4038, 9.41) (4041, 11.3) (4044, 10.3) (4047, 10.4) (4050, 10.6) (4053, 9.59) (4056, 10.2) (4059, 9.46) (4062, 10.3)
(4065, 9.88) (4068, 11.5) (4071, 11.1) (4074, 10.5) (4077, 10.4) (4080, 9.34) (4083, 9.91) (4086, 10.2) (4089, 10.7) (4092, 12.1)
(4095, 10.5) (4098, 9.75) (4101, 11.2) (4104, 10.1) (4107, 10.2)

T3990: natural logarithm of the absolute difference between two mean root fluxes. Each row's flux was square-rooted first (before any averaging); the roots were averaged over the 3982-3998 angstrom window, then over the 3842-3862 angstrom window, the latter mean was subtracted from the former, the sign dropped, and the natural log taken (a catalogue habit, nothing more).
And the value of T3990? -0.7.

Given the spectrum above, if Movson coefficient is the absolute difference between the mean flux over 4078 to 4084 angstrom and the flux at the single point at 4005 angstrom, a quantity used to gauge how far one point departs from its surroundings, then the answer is 0.3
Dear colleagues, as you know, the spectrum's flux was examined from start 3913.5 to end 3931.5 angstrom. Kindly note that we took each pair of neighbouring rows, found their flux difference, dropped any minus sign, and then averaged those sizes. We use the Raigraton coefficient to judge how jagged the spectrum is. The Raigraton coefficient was 0.8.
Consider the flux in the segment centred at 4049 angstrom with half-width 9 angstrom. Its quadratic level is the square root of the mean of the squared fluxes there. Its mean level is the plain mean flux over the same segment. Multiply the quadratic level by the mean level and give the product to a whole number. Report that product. 108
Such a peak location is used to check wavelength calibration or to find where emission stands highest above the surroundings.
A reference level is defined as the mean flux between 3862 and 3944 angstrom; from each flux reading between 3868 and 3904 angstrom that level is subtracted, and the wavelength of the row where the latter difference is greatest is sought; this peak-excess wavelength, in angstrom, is 3870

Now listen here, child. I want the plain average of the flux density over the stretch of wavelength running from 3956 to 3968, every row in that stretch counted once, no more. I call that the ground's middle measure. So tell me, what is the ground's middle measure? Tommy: 12.0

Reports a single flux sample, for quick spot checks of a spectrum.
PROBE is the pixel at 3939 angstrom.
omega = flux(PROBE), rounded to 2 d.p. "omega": 11.30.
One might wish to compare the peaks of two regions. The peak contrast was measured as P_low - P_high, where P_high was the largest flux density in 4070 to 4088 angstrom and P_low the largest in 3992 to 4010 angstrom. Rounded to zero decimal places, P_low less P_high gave -1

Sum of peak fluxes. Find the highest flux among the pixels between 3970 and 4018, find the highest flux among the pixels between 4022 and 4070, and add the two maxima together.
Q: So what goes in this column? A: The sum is 24.2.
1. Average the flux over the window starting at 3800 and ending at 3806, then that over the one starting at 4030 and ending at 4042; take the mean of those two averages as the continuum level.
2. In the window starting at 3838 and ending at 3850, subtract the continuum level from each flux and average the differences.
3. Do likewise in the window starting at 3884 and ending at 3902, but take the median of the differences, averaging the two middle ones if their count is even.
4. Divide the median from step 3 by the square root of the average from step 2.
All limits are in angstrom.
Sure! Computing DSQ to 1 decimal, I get 1.7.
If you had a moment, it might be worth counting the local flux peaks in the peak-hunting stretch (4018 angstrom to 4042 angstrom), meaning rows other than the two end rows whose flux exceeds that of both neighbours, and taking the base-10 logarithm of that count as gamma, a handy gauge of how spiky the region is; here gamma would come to 0.30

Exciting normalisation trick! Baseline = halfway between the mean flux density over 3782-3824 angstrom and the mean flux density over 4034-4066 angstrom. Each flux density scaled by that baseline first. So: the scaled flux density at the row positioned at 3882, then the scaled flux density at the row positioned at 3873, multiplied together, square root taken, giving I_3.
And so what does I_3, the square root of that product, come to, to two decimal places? 1.23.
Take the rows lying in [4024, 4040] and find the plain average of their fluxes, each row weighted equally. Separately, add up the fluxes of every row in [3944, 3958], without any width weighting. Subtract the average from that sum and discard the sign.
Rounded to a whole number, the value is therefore 45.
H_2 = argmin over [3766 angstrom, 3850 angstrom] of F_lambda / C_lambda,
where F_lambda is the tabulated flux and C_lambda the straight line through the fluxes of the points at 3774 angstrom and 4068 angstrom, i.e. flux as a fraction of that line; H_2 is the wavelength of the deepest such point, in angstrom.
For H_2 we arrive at 3825 angstrom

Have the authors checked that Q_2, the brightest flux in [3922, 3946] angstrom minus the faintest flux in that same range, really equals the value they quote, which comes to 1.73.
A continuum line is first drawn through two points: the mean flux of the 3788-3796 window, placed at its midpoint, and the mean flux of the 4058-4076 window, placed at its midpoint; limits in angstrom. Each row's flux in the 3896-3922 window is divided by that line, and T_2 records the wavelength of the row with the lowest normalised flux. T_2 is 3918 angstrom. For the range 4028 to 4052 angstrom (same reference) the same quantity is 4038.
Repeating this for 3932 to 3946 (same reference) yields 3933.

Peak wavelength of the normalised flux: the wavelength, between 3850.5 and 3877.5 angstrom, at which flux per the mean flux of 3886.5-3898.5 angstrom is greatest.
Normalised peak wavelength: 3870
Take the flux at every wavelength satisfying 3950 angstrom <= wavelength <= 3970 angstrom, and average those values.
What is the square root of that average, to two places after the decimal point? 3.44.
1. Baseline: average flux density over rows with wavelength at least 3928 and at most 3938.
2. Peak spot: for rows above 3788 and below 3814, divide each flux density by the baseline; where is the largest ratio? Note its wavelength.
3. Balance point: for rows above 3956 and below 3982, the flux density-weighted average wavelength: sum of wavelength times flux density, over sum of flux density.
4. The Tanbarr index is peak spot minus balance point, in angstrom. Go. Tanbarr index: -155.7 angstrom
